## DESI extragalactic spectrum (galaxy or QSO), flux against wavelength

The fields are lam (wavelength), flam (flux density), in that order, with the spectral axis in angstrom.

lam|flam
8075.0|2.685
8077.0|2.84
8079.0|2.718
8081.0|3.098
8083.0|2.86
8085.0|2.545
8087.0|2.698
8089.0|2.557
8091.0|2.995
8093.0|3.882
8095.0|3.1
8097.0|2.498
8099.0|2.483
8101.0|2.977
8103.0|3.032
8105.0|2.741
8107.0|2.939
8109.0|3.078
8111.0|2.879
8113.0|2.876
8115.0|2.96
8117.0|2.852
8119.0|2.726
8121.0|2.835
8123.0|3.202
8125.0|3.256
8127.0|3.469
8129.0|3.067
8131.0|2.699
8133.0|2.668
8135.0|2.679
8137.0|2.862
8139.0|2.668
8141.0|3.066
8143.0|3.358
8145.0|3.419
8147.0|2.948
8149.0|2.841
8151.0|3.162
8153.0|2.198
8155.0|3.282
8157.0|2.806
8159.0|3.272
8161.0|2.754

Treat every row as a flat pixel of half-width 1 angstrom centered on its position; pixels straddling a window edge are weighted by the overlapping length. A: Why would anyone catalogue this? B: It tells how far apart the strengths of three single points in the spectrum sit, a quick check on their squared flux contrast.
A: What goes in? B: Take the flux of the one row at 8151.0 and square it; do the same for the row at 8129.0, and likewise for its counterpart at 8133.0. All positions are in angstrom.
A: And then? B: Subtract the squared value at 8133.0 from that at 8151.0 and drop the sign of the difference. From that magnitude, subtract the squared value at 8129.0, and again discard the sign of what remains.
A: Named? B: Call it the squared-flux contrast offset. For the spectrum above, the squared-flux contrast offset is 6.5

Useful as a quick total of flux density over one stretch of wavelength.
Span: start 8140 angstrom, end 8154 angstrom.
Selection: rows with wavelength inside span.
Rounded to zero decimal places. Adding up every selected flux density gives 21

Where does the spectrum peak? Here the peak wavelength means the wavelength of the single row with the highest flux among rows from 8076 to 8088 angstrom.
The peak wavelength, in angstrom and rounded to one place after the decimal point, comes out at 8081.0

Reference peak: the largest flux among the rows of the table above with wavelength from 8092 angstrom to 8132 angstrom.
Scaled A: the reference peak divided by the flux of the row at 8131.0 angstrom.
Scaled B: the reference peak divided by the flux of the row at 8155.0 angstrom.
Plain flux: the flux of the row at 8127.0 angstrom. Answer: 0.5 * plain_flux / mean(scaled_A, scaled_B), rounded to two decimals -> 1.32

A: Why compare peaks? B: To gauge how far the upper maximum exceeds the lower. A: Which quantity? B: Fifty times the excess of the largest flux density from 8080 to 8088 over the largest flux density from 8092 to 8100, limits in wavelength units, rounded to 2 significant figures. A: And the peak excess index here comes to -39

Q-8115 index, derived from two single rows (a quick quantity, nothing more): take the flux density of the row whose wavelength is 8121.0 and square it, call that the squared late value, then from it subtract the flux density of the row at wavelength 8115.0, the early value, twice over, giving 2.1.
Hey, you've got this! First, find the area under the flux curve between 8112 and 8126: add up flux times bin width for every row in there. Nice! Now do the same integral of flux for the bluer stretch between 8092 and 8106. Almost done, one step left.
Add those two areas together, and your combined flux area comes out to 82.8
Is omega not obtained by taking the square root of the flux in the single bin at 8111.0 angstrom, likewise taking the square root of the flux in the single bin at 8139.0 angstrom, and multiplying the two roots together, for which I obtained 2.8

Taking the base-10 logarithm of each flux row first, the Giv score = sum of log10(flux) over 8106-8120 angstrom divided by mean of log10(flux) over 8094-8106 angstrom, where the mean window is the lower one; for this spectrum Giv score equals 7.3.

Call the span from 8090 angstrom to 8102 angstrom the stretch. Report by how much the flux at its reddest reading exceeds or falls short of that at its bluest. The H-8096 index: 0.0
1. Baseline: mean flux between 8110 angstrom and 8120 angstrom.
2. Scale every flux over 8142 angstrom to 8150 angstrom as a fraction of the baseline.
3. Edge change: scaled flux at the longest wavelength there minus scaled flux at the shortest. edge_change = -0.18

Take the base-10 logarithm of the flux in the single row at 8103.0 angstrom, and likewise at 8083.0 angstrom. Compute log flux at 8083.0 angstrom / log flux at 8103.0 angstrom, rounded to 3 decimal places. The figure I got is 0.947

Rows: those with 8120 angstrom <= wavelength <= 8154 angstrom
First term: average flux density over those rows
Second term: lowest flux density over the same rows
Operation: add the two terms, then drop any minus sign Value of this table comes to 5.2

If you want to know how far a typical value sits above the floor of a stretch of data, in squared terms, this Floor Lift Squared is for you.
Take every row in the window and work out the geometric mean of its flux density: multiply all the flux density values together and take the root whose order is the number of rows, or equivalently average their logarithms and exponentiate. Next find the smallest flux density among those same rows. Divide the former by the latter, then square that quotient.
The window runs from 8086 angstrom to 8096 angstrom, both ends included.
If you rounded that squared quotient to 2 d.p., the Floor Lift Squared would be 1.39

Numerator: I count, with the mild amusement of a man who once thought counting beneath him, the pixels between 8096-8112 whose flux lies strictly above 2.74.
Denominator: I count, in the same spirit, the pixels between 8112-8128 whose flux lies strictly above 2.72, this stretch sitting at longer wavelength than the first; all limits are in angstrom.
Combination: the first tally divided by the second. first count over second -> 0.75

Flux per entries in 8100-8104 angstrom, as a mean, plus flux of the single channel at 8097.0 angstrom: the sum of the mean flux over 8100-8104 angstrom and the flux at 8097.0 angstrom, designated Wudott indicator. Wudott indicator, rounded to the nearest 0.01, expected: 5.50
